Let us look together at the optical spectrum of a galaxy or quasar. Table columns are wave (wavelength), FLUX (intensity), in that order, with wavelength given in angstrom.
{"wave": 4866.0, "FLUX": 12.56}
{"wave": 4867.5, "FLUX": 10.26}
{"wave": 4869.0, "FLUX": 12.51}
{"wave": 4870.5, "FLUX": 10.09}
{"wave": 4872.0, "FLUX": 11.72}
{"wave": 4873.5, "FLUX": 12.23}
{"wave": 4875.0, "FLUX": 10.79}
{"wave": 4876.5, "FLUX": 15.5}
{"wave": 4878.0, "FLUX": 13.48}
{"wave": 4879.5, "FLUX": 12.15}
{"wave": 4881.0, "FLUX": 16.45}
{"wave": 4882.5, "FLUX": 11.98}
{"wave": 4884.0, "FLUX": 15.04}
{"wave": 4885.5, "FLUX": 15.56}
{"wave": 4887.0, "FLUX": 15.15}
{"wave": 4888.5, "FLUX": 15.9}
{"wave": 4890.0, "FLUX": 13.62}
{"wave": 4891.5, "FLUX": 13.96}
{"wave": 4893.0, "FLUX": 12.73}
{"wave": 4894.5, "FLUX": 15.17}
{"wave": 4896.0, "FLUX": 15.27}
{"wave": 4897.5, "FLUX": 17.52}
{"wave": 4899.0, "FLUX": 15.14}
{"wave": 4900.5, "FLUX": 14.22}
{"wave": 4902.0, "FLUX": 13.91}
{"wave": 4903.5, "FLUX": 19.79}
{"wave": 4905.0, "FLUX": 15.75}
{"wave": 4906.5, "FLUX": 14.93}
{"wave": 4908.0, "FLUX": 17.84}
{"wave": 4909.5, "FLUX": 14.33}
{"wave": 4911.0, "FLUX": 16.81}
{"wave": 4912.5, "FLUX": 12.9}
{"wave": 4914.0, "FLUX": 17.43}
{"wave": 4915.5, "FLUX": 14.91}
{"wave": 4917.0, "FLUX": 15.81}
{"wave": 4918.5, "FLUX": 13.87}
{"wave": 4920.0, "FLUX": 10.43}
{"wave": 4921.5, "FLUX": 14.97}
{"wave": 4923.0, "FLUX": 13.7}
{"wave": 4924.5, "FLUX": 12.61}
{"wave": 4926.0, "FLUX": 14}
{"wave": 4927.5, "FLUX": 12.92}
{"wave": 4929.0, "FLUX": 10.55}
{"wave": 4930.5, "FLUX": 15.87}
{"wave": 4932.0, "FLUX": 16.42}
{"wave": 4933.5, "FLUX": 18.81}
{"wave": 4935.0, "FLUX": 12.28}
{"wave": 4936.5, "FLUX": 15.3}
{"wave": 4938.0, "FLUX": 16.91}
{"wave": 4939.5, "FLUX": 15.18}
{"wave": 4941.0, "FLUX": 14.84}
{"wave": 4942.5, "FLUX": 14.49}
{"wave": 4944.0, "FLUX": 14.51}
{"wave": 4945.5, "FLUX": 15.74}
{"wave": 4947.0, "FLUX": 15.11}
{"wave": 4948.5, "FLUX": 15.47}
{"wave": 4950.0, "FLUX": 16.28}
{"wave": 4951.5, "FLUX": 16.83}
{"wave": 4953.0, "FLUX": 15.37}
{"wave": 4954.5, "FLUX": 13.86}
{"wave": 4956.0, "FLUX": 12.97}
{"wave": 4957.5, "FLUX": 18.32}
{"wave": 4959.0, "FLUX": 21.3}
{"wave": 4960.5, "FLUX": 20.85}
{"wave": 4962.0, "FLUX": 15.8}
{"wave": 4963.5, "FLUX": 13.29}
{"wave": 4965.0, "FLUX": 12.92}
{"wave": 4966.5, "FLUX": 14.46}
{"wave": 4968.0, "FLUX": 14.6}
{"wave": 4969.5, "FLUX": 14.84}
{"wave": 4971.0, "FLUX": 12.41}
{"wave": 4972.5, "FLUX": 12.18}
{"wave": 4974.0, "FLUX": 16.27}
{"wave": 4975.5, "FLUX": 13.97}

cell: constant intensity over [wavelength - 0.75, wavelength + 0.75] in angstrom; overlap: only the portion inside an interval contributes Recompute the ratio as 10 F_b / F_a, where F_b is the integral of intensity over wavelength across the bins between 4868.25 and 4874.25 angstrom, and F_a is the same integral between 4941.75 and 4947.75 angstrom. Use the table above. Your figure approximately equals 8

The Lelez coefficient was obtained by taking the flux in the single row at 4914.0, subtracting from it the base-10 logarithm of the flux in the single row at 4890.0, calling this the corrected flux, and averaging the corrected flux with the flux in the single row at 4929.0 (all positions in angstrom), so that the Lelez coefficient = 13.4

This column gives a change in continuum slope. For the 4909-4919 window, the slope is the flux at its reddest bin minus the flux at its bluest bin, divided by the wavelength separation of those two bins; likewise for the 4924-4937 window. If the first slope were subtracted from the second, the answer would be 0.28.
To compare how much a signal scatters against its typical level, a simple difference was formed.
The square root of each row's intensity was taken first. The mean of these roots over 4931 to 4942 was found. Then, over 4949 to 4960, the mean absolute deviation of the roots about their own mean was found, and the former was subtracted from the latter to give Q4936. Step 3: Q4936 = -3.70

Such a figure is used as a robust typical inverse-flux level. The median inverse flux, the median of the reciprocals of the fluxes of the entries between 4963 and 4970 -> 0.069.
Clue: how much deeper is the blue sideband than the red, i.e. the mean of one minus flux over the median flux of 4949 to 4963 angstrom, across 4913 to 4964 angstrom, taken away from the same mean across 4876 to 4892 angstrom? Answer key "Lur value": 0.05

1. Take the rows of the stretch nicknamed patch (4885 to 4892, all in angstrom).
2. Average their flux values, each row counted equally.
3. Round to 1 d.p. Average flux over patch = 14.8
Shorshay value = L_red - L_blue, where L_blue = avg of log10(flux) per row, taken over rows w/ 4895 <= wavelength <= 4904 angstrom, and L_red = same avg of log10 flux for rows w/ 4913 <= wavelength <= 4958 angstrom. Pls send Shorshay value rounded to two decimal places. -0.03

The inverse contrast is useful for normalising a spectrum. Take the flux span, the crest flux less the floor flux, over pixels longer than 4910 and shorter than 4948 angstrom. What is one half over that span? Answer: 0.060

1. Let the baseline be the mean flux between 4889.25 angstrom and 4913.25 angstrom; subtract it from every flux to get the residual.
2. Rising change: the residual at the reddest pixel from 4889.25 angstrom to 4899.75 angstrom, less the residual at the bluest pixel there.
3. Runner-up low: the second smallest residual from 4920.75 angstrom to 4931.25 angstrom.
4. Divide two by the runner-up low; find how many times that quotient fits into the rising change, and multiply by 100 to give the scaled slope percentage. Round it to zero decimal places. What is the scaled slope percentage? -200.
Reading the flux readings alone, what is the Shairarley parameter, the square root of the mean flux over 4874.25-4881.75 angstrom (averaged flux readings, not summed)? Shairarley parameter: 3.70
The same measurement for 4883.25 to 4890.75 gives 3.88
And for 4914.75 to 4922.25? 3.74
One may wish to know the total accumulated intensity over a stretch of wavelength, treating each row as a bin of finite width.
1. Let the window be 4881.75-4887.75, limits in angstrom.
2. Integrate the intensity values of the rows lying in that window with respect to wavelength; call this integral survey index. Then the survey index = 87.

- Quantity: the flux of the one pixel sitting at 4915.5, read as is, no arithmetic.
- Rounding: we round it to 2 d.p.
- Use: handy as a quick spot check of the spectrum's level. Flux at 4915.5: 14.91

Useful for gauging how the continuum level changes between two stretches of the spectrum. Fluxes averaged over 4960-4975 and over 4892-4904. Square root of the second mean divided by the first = 1.02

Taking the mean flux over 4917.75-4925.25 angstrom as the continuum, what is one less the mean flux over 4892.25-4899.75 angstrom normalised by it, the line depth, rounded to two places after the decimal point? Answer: -0.16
